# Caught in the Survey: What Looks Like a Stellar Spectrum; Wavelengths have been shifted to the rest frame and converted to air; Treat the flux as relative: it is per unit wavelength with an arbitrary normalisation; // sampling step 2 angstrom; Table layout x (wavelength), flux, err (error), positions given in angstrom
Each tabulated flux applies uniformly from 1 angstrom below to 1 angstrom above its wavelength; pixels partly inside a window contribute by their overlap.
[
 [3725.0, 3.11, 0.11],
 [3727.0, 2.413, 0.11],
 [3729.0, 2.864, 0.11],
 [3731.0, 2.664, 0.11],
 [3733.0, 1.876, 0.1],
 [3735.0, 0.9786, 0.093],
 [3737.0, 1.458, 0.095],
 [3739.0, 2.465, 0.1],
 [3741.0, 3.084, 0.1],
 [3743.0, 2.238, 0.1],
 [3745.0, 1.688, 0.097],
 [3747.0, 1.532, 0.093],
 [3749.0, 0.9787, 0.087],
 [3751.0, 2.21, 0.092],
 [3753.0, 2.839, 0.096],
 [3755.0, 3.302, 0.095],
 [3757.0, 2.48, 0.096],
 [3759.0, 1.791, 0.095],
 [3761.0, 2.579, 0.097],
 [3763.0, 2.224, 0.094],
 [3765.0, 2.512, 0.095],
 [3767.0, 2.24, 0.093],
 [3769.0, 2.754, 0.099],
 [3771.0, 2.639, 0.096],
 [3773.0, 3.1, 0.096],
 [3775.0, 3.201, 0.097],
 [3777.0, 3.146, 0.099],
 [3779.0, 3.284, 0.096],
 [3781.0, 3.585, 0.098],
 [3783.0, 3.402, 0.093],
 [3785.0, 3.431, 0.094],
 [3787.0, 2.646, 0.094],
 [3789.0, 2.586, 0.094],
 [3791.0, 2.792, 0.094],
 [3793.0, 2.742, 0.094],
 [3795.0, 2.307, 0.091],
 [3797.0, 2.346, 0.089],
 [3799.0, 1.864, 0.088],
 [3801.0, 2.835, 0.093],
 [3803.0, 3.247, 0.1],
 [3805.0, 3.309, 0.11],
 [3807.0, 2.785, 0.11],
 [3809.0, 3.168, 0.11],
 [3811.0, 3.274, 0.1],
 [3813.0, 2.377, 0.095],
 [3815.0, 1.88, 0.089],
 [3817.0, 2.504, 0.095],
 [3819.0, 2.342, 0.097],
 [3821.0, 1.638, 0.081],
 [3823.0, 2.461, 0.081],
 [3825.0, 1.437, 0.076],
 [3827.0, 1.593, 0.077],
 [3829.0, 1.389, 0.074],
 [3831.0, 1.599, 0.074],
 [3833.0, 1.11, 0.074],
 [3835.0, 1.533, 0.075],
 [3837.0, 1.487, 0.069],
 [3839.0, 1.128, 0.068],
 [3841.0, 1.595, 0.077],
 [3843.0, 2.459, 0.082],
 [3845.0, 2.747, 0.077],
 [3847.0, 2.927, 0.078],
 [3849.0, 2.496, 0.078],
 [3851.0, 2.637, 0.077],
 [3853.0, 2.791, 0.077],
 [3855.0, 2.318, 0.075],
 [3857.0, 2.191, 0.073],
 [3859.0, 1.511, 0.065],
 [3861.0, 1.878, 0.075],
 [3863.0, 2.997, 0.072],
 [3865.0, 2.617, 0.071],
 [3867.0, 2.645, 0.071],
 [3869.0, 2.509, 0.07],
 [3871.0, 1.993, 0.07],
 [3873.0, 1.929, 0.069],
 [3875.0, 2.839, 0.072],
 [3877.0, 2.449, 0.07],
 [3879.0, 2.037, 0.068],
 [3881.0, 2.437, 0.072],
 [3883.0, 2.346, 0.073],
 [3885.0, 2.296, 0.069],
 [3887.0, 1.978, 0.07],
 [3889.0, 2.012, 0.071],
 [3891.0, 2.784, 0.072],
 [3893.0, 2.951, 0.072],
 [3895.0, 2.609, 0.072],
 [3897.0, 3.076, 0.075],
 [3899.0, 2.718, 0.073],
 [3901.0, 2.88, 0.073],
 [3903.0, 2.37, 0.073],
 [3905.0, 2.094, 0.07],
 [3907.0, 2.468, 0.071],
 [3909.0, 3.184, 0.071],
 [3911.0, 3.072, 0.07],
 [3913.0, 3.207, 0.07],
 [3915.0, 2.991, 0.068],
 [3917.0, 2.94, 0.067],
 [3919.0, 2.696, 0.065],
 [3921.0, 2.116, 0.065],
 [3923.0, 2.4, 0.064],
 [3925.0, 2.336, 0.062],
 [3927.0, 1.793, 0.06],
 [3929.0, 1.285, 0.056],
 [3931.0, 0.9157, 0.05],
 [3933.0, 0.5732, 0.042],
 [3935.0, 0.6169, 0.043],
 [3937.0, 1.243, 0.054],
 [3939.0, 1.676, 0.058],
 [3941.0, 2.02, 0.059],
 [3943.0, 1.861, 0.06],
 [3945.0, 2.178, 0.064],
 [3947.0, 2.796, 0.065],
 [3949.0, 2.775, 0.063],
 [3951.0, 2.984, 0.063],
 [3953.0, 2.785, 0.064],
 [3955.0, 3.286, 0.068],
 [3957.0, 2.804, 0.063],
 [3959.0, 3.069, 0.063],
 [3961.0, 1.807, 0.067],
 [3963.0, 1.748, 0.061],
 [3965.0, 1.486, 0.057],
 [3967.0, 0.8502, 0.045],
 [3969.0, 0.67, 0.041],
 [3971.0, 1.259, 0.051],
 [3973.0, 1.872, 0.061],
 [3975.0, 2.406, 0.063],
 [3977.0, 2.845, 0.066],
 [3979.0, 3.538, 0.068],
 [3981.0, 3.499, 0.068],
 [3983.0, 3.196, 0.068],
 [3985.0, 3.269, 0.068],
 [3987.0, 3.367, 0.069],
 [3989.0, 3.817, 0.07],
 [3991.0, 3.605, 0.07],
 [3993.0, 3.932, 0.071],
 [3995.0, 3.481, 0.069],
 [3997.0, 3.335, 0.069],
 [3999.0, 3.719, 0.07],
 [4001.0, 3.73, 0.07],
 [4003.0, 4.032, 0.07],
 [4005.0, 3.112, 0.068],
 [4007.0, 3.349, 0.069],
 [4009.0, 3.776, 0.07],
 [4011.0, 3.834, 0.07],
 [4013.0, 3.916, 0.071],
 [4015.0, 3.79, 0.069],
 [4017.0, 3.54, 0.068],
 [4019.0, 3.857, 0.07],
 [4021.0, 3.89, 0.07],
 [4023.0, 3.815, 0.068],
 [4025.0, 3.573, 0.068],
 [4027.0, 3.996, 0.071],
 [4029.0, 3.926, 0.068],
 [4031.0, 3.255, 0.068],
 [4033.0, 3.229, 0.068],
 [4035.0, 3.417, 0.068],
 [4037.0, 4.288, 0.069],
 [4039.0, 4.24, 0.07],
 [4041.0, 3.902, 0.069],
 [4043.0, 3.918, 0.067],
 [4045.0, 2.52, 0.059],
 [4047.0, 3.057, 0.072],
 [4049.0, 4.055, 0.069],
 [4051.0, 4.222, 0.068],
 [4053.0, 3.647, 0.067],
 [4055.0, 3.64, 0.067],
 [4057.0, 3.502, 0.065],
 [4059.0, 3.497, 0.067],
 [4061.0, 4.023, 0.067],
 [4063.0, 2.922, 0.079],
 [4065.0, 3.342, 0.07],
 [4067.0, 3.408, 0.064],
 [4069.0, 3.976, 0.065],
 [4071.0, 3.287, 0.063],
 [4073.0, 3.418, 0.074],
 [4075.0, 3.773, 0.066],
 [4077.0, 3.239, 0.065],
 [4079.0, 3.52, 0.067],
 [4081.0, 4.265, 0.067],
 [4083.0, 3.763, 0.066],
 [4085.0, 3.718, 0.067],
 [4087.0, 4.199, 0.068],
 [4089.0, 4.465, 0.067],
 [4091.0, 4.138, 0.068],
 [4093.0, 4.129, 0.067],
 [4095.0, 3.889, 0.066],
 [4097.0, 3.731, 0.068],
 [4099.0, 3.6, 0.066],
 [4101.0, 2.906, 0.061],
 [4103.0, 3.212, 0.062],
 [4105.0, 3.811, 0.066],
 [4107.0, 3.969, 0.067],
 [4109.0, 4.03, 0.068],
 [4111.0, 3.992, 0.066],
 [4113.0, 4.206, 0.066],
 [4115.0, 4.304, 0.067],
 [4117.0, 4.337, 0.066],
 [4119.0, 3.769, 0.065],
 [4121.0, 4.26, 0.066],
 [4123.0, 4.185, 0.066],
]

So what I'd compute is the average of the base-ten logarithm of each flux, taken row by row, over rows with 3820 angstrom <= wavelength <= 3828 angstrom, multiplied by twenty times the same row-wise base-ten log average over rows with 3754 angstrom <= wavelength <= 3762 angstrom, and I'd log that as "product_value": 1.9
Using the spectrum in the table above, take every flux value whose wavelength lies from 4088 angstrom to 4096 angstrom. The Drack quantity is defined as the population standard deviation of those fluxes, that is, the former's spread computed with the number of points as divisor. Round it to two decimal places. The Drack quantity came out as 0.20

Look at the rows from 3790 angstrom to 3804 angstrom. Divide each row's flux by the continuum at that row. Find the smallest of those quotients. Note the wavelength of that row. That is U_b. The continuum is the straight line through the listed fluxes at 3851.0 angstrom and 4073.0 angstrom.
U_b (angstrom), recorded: 3799.0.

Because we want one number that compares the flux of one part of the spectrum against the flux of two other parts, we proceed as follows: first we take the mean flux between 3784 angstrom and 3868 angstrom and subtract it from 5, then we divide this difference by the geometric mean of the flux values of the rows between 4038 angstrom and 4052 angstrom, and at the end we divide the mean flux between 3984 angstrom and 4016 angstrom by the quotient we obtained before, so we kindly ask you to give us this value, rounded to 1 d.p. 4.9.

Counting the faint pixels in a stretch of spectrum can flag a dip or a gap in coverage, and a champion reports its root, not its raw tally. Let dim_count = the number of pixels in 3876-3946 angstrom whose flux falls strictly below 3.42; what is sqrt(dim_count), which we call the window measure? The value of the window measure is 5.9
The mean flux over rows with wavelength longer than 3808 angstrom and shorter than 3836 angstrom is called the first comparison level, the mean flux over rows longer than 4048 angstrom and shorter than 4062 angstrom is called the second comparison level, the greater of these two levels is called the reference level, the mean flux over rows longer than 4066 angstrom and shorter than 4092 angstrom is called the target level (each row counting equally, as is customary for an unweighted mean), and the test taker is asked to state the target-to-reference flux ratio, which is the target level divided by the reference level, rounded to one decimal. 1.0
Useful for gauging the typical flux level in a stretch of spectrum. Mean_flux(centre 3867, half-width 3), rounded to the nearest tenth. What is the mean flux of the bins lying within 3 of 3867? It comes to 2.6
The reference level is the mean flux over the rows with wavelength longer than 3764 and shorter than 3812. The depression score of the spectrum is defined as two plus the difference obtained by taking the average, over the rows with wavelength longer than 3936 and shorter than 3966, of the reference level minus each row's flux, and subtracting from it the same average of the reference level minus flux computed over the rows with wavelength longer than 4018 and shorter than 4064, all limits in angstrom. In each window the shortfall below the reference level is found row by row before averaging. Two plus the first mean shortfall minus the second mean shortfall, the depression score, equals 3.4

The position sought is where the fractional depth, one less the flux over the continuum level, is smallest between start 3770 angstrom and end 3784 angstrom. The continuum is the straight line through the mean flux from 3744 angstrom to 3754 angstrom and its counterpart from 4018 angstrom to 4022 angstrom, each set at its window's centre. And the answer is 3781.0 angstrom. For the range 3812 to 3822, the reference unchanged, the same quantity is 3817.0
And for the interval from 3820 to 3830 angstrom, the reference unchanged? 3823.0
